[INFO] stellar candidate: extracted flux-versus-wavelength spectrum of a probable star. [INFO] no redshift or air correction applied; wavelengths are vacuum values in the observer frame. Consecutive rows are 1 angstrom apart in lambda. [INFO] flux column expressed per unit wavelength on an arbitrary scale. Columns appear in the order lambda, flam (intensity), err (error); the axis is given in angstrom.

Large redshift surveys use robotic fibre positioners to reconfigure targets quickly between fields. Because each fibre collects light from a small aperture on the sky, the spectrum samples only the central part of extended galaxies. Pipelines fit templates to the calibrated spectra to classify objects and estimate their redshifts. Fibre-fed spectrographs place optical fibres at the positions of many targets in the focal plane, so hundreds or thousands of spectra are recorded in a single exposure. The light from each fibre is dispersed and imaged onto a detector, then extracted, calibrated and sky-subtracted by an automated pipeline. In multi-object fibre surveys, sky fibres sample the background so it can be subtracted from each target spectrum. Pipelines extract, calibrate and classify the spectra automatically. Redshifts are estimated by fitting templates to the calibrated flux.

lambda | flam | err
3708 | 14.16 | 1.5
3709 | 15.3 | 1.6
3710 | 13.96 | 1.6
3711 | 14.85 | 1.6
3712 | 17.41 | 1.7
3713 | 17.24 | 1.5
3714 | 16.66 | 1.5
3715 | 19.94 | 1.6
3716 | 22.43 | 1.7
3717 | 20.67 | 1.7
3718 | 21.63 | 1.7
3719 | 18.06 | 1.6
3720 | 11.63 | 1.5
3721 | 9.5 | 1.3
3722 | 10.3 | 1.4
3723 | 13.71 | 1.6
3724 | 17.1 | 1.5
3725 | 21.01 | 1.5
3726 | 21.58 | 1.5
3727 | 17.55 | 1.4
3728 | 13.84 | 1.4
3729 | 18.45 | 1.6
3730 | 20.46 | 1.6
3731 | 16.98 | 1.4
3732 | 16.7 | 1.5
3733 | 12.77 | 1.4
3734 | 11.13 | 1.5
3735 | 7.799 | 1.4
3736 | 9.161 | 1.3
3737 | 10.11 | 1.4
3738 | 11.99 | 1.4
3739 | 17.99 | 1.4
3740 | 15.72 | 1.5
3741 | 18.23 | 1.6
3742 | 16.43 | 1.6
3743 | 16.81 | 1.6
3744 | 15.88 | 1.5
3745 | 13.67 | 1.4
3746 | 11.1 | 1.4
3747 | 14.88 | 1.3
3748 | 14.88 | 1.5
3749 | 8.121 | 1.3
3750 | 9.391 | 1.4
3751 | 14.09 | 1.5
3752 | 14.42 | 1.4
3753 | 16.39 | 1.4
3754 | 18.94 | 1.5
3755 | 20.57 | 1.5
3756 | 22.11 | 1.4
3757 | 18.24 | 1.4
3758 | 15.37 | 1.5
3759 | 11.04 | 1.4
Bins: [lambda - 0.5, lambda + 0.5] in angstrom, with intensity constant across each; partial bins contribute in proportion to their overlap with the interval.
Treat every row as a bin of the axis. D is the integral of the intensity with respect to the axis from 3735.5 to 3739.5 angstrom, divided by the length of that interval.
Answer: 12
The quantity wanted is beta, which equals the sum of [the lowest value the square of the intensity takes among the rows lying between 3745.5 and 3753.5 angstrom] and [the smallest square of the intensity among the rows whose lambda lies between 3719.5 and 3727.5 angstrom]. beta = 156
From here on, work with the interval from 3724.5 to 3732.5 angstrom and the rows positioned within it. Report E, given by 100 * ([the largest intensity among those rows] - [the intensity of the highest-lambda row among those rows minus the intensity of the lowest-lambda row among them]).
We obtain 2589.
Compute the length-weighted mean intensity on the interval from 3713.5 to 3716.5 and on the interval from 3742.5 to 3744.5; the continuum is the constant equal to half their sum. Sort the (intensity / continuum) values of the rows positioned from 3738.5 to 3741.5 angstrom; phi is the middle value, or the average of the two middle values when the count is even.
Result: 1.00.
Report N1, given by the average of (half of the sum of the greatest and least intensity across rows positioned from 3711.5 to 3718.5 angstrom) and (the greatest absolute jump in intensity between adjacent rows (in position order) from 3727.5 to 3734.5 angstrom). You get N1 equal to 12.1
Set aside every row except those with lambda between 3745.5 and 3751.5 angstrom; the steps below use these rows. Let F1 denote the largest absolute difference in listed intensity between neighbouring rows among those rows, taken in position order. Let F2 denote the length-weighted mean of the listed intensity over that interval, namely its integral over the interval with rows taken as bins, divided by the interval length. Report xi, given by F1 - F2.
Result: -5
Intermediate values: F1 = 6.8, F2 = 12.1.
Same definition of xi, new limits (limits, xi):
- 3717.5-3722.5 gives -8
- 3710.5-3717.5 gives -15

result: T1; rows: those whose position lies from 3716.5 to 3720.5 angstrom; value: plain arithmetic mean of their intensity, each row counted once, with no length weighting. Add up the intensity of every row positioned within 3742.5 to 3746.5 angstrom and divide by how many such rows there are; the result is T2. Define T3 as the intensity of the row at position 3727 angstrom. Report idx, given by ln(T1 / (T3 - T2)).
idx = 1.7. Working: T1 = 18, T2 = 14.4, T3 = 17.55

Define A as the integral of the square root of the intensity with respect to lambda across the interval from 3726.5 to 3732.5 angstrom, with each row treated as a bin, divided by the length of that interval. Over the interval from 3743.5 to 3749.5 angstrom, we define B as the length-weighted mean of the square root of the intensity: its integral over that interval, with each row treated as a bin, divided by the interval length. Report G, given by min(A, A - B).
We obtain 0.6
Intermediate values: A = 4.2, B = 3.6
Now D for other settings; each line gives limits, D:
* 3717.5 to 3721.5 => 15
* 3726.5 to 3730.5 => 18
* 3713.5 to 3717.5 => 20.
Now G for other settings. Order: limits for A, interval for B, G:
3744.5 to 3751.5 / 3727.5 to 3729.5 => -0.5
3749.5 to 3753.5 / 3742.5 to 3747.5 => -0.1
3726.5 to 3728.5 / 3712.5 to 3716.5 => -0.4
